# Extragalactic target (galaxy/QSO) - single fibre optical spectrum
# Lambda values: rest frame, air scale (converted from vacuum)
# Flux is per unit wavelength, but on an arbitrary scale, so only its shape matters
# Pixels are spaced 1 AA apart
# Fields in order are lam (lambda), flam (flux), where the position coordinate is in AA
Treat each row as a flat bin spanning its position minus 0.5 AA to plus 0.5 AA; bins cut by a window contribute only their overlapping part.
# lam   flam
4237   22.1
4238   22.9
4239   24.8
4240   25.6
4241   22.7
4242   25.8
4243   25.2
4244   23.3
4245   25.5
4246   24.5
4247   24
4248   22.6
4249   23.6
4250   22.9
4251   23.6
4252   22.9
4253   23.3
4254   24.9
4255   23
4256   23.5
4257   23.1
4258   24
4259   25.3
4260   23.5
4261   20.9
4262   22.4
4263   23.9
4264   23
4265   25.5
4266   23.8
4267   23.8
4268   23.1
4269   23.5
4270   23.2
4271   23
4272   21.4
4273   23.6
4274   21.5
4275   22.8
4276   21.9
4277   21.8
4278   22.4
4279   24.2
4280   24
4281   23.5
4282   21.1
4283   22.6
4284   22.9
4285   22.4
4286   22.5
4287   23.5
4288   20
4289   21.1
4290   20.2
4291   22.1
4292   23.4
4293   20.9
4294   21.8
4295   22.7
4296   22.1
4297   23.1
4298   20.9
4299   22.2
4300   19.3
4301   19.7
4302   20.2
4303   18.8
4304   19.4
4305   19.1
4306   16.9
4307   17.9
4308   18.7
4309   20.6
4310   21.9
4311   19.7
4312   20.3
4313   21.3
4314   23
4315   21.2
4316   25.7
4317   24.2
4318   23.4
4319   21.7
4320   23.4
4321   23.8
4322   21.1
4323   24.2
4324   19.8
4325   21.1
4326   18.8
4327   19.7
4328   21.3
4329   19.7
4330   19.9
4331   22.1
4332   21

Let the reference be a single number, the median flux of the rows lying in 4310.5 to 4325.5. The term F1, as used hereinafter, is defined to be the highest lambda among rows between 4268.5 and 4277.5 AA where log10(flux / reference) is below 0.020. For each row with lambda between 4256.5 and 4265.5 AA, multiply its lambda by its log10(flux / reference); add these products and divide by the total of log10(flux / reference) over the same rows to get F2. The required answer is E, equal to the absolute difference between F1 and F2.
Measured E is 15.9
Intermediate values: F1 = 4277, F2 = 4261.1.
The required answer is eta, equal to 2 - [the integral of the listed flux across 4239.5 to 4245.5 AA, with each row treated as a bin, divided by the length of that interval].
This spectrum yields -22.7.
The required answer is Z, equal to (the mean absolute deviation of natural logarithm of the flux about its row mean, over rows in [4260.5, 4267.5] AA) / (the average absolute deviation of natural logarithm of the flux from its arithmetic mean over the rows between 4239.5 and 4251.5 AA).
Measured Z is 1.1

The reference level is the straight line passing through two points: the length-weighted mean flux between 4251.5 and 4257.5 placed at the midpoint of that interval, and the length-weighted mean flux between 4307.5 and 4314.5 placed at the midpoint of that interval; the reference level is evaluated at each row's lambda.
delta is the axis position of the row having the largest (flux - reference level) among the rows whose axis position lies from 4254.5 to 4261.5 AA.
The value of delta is 4259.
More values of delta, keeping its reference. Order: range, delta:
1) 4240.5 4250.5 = 4242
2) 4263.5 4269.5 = 4265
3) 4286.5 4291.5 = 4287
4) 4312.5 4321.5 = 4316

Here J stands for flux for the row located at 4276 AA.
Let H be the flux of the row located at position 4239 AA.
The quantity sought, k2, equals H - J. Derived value 2.9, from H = 24.8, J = 21.9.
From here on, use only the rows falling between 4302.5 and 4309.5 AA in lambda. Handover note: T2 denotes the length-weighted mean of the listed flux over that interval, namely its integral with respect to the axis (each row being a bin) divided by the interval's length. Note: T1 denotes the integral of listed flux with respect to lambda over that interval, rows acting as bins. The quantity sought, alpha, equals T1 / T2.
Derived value 7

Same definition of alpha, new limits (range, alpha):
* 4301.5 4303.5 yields 2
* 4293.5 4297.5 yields 4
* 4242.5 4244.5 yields 2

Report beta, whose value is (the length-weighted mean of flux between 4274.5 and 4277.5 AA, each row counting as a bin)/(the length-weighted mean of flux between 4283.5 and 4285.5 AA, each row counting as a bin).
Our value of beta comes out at 0.98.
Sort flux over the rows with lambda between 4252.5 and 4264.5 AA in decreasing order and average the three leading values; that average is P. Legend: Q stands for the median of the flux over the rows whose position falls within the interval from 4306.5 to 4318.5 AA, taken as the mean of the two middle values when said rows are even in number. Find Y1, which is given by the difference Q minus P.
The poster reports -3.5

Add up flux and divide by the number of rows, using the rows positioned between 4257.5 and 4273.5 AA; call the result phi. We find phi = 23.4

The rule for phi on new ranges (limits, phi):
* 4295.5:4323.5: 21.2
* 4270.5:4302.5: 22.0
